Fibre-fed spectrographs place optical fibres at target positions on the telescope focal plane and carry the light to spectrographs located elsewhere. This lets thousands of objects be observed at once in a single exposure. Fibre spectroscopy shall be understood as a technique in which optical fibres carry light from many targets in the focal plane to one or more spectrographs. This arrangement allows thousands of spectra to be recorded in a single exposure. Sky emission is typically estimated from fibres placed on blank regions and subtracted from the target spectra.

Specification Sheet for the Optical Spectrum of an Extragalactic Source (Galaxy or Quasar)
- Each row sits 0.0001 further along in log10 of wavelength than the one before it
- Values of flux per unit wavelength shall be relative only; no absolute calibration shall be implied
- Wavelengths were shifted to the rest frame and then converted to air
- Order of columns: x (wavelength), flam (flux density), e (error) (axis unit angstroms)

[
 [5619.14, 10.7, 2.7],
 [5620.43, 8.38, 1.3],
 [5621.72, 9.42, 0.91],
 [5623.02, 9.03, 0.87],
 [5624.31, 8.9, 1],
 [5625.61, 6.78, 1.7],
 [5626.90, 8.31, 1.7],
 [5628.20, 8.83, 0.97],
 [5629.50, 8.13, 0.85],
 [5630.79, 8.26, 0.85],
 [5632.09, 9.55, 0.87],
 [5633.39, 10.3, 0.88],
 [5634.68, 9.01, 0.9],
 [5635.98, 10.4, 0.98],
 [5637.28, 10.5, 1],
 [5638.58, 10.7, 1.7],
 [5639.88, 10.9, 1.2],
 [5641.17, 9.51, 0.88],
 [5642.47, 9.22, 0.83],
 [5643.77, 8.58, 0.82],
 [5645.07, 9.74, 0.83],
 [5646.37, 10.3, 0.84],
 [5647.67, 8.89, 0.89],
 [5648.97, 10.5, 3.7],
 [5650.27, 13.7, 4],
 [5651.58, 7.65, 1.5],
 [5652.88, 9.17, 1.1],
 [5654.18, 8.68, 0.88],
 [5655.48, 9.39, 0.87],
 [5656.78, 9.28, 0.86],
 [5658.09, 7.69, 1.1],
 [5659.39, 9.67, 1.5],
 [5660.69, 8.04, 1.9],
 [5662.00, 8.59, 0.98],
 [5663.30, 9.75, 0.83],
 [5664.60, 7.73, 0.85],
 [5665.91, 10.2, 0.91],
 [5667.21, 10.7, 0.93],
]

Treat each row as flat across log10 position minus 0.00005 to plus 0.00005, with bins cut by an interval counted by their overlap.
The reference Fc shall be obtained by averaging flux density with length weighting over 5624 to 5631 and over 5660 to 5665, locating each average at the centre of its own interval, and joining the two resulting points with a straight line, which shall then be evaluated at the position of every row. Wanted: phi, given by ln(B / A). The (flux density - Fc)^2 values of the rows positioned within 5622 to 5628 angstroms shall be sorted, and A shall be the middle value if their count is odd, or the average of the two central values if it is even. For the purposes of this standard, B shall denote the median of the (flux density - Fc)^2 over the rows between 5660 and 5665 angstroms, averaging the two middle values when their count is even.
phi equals -0.3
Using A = 0.72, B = 0.5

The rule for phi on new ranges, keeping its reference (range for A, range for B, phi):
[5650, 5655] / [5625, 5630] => -0.9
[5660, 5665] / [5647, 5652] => 1.6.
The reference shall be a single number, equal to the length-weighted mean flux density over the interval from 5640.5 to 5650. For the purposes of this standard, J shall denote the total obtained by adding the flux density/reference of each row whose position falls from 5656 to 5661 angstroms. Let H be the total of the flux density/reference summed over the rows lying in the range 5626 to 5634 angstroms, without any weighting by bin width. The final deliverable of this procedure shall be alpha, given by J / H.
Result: 0.6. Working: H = 5.5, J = 3.6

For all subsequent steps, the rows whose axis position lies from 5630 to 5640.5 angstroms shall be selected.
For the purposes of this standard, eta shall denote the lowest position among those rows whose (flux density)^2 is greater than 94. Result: 5633.39 angstroms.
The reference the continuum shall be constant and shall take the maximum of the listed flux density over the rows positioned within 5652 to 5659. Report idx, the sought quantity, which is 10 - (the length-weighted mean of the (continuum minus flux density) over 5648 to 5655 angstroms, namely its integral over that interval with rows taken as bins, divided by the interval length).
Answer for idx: 10.5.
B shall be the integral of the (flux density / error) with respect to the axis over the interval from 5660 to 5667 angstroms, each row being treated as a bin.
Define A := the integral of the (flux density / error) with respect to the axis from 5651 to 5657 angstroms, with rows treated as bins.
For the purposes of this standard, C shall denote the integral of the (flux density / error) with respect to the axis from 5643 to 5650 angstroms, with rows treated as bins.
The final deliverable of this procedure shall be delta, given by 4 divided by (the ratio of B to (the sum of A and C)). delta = 7.3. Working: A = 53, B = 64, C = 64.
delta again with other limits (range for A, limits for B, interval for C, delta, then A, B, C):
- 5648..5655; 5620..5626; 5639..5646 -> 9.5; 44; 49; 74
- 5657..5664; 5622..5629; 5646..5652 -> 7.0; 55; 53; 39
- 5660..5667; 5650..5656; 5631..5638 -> 12.0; 64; 46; 75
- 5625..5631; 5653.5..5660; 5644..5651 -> 6.9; 44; 58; 57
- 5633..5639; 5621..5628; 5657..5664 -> 8.4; 59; 54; 55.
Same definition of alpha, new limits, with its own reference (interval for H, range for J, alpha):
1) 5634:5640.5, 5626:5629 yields 0.3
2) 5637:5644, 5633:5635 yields 0.3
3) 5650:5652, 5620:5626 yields 2.0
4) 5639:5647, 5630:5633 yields 0.3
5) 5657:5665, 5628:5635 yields 1.1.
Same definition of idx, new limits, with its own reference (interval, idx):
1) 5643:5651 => 10.9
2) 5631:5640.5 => 10.7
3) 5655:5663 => 9.4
